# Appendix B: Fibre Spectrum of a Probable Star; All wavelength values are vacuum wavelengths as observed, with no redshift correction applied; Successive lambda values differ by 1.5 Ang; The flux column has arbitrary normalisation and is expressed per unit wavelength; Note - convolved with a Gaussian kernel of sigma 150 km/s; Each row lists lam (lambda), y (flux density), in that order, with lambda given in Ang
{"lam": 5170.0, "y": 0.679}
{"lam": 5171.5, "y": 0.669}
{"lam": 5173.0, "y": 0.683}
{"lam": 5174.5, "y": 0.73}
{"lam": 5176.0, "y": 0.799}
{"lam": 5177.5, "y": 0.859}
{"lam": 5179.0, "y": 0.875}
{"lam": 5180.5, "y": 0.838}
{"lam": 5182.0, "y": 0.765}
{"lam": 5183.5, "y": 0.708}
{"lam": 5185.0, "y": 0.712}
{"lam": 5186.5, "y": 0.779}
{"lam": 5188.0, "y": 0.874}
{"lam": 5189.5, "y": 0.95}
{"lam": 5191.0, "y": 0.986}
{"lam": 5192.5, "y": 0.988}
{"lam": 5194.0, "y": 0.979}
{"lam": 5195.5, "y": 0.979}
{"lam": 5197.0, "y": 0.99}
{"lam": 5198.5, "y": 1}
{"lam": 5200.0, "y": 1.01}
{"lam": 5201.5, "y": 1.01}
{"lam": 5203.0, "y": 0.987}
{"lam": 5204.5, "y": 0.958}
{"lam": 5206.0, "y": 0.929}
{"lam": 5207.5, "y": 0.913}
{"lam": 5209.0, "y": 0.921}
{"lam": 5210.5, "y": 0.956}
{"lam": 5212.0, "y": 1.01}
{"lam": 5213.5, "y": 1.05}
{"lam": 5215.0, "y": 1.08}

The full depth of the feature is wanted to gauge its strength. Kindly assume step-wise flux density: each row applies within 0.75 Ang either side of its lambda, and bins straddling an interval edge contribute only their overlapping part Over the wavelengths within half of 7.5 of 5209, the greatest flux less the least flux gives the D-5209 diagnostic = 0.097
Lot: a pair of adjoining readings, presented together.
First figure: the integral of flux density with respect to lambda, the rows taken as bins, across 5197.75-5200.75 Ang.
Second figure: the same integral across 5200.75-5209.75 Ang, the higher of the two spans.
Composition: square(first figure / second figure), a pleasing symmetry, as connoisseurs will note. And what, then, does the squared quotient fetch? 0.12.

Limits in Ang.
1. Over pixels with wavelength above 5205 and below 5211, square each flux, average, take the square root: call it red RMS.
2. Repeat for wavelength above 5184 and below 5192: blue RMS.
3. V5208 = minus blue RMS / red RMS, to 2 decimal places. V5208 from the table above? -0.93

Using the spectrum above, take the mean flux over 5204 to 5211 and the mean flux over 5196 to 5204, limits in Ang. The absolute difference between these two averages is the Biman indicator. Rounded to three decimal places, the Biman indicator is 0.064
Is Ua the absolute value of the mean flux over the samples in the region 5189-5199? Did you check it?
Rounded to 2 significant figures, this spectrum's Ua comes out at 0.98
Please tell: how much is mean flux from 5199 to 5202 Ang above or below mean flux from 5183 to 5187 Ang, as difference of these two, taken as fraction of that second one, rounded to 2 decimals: 0.38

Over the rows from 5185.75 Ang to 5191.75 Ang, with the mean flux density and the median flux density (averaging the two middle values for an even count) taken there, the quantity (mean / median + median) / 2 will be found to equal 0.95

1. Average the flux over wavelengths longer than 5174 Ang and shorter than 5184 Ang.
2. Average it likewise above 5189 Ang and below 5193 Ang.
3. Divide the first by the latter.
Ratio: 0.82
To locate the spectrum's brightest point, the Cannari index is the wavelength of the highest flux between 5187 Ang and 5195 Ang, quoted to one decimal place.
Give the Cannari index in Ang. 5192.5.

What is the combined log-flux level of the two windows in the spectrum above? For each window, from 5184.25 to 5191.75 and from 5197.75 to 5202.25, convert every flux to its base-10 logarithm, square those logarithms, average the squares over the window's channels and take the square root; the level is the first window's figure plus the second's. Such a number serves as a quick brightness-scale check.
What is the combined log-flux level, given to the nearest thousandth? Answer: 0.090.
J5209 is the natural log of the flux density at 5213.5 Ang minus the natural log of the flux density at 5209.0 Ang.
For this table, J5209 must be 0.13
